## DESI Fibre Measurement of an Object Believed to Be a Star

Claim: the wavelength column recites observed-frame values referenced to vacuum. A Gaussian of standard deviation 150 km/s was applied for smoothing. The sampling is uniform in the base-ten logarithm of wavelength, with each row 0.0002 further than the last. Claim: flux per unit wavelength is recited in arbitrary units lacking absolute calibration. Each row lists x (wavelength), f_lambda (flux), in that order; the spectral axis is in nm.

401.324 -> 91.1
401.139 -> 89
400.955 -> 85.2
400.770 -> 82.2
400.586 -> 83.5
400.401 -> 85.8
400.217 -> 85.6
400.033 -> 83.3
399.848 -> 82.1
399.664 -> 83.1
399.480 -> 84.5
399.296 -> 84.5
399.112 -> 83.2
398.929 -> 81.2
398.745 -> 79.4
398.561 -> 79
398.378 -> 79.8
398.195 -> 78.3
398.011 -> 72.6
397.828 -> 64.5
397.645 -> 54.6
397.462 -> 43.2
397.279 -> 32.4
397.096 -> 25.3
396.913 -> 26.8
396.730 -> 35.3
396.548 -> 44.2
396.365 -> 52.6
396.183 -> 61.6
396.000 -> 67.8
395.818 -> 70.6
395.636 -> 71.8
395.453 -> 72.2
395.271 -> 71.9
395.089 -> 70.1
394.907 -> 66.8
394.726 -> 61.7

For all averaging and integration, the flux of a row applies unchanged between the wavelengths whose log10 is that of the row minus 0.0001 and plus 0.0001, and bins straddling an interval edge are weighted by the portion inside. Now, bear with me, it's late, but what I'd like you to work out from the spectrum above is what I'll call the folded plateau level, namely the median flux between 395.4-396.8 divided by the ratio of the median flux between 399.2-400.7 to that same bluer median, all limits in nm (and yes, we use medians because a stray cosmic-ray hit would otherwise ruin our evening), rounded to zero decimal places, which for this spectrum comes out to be 50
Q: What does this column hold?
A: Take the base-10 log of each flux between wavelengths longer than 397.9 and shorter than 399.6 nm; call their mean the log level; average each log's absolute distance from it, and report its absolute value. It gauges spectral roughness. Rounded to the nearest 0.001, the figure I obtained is 0.015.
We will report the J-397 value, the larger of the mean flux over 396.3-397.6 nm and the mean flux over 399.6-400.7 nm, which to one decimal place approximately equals 83.9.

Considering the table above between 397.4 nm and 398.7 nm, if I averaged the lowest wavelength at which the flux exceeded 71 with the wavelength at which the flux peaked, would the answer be 398.19 nm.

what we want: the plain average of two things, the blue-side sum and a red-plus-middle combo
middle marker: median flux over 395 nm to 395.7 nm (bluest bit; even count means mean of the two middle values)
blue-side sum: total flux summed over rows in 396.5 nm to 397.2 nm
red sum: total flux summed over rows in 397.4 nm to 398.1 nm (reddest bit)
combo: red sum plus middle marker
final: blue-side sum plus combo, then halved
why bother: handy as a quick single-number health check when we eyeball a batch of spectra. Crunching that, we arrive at 219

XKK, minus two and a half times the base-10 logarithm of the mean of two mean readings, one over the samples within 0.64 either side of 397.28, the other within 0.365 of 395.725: -4.36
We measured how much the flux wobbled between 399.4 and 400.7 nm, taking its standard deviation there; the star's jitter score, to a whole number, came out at 1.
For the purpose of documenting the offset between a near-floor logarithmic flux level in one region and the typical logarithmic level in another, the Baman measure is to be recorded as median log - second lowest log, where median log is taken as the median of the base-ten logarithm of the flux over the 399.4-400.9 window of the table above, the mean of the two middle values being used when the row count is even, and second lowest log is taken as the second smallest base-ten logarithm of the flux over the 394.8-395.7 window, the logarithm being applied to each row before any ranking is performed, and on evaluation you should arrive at 0.1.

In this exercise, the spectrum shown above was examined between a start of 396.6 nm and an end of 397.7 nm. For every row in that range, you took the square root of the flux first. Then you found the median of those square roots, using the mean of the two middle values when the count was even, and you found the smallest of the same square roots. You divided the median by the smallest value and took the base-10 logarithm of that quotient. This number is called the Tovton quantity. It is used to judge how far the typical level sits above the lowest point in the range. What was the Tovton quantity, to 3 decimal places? 0.063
